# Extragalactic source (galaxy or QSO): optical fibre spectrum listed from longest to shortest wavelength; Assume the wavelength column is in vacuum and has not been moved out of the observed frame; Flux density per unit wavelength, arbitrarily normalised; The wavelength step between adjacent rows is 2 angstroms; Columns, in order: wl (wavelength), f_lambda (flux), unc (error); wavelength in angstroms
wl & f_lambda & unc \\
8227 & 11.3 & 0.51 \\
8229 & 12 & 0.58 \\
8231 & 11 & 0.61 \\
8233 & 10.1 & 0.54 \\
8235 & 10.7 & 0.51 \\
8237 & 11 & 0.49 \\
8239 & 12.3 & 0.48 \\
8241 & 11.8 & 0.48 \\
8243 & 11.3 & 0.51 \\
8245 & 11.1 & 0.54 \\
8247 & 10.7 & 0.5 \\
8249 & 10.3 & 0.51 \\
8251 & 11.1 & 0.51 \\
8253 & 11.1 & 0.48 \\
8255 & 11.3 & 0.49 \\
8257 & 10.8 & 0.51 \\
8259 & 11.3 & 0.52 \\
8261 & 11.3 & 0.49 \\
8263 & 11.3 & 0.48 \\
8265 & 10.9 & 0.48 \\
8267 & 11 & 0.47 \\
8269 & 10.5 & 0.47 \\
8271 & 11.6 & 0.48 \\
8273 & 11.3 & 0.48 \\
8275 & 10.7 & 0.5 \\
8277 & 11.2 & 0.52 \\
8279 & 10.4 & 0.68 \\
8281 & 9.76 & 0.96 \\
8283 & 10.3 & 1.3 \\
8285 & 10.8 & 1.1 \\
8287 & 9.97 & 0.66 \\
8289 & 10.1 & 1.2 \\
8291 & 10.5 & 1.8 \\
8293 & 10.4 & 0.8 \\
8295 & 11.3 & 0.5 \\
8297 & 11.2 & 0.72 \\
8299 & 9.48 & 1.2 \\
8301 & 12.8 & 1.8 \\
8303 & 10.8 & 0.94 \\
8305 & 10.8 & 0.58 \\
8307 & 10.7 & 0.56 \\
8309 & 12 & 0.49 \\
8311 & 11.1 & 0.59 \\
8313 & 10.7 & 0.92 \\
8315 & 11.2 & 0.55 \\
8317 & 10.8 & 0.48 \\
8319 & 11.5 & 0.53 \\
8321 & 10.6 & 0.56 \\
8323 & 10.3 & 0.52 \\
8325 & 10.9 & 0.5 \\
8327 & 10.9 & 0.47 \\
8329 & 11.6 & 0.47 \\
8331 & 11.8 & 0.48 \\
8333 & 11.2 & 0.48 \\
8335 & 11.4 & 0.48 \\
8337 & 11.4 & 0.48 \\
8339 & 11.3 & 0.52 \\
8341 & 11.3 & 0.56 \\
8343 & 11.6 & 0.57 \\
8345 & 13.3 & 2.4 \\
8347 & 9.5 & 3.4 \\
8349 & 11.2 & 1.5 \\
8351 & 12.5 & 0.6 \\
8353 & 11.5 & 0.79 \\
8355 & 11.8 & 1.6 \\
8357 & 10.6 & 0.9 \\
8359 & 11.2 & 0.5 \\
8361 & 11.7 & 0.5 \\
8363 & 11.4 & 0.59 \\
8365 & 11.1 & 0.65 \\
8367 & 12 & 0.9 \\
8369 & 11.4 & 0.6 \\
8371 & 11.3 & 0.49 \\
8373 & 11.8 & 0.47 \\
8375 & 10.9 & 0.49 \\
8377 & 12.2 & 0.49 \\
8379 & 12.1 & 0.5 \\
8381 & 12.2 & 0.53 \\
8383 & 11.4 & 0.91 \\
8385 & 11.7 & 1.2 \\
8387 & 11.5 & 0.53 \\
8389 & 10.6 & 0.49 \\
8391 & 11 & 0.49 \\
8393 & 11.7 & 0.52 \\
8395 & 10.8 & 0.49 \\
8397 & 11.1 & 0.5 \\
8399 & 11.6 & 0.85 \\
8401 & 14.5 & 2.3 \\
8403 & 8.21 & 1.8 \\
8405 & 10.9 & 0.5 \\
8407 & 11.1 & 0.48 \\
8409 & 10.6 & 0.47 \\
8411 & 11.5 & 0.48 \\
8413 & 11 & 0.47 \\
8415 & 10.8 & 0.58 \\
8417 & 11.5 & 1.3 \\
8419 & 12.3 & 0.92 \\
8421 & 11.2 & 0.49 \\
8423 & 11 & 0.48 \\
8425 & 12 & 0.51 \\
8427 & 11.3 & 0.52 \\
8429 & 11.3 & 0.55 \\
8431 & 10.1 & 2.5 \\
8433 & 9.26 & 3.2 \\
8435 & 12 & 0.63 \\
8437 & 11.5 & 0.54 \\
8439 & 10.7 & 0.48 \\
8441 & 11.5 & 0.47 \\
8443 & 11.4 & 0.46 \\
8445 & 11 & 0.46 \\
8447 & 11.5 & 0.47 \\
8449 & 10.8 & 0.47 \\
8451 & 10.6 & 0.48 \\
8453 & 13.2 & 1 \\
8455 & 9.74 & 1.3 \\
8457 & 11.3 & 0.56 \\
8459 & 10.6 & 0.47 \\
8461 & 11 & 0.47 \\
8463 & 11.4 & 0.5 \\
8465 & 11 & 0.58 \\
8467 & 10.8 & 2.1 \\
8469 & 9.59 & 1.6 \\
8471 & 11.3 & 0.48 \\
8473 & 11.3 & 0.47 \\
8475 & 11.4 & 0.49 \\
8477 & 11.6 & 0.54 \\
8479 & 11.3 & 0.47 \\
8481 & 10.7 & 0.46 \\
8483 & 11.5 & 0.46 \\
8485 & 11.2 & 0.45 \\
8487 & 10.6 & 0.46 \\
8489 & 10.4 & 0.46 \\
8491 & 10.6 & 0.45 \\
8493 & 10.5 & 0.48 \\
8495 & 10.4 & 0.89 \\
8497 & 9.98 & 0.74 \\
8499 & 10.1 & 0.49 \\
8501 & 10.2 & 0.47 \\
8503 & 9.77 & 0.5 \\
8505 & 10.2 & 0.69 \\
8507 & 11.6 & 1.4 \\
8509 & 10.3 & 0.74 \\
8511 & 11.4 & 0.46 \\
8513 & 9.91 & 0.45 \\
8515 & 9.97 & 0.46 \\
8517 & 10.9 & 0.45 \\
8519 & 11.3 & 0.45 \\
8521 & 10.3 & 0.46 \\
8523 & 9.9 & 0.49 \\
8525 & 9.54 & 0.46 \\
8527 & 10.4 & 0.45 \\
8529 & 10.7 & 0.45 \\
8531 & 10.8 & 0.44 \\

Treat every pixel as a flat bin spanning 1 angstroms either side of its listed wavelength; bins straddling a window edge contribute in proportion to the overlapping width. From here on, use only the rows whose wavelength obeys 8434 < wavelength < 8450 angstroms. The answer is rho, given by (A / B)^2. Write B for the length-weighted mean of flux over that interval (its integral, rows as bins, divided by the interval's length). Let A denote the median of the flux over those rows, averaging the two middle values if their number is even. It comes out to 1.03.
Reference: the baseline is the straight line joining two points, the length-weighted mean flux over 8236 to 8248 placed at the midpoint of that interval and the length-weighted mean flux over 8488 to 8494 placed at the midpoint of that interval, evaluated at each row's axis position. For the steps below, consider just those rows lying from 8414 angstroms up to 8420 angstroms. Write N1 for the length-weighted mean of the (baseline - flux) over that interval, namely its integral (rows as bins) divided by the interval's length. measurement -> -0.8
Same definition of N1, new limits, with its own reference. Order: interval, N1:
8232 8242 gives 0.2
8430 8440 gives 0.0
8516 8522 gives -0.4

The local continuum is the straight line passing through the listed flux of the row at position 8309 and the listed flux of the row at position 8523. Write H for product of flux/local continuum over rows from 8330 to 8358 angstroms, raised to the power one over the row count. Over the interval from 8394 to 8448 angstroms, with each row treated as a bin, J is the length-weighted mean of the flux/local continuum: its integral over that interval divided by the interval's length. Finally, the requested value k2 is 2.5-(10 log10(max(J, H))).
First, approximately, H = 0.98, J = 1.03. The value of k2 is 2.39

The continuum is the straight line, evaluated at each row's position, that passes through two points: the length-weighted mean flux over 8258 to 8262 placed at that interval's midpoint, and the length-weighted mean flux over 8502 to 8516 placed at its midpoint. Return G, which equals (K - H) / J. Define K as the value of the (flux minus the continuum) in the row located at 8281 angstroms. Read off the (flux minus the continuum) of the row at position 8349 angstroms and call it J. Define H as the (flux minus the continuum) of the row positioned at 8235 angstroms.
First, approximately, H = -0.7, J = 0.2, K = -1.5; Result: -3.8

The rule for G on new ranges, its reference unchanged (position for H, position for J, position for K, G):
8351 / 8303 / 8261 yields 4.3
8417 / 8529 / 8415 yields -2.2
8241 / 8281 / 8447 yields -0.3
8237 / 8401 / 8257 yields 0.0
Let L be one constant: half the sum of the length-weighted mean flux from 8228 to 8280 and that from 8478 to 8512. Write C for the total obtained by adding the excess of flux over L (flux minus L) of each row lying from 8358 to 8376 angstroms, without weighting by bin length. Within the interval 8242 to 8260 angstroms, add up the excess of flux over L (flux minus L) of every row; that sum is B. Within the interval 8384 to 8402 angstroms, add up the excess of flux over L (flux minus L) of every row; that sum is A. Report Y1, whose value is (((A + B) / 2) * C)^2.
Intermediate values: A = 7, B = 1.3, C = 5.1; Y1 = 423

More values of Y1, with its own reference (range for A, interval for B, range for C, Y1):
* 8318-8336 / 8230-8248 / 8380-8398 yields 105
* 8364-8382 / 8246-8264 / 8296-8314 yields 67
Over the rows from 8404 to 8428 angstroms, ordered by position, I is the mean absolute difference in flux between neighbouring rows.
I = 0.62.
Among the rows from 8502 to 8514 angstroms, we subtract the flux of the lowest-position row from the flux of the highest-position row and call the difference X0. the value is 0.1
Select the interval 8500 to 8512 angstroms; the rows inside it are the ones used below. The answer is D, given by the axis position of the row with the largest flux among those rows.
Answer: 8507 angstroms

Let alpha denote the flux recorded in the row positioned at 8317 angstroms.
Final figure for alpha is 10.8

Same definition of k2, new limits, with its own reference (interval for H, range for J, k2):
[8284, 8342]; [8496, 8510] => 2.41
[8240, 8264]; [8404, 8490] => 2.32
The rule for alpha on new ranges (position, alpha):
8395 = 10.8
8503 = 9.77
